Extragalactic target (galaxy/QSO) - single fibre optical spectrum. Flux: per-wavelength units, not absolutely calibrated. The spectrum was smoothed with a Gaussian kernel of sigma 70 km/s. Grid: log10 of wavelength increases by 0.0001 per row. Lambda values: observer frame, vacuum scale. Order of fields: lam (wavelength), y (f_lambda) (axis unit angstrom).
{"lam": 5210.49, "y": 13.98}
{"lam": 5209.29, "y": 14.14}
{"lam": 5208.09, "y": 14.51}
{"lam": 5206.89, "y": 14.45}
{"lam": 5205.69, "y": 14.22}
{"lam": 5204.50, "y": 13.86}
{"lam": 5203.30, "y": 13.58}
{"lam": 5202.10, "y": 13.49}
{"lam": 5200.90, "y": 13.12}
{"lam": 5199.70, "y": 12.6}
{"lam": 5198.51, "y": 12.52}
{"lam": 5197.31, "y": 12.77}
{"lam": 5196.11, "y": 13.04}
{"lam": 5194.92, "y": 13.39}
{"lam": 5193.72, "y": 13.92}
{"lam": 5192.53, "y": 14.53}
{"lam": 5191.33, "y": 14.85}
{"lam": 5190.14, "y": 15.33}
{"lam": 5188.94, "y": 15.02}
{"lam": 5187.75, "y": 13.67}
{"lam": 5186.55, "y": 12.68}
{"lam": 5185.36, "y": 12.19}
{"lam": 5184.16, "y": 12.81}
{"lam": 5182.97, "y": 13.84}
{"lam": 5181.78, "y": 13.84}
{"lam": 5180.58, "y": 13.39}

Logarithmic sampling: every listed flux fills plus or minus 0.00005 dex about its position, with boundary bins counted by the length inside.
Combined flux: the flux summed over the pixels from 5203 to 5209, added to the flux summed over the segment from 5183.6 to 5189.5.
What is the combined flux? 137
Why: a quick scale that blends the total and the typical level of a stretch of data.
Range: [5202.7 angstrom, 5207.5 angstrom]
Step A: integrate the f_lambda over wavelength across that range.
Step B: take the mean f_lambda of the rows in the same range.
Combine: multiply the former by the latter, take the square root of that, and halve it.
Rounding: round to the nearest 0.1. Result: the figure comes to 15.4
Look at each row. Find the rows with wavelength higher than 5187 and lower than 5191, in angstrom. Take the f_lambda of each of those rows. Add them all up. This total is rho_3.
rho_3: 44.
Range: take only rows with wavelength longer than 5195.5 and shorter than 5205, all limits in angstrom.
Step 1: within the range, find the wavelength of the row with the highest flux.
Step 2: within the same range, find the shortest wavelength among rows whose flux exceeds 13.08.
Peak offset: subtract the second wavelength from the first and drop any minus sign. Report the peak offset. 3.6 angstrom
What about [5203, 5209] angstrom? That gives 4.8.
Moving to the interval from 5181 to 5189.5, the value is 7.2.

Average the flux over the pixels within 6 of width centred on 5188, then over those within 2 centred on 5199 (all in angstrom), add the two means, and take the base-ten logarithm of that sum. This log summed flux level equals 1.42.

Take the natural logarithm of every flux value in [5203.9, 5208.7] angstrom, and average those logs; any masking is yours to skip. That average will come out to 2.66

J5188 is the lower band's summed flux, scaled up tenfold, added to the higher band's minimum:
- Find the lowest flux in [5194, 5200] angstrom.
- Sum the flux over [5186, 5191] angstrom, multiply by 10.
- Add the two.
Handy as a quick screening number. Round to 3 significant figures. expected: 580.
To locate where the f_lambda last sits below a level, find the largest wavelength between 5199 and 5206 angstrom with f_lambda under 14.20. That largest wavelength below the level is 5204.50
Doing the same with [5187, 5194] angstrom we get 5193.72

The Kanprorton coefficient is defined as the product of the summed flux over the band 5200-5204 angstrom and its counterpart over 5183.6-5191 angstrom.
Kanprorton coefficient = 3284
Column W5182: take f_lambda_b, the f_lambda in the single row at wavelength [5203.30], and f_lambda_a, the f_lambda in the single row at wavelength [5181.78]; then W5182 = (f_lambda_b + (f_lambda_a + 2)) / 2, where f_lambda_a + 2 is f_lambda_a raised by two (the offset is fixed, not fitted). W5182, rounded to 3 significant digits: 14.7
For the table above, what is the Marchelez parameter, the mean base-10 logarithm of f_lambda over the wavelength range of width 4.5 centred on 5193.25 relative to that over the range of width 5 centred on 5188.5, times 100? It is 100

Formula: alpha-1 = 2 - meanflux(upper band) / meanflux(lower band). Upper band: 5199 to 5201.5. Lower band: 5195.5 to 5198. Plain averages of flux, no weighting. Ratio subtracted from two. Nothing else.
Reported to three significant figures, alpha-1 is 1.00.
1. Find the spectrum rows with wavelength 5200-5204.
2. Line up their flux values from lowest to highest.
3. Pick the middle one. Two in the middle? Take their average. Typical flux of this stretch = 13.5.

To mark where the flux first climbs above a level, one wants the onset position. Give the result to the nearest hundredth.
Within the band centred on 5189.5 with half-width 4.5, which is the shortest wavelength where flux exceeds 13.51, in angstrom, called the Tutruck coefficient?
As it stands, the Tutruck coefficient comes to 5187.75 angstrom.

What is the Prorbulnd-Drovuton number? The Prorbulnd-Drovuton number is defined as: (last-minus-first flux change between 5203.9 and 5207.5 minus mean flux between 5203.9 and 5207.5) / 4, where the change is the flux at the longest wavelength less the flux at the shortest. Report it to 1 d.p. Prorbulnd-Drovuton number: -3.4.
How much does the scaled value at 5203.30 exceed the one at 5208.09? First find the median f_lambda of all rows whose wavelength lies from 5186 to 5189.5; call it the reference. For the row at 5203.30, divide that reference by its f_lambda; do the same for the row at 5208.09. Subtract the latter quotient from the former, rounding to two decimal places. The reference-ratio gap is 0.06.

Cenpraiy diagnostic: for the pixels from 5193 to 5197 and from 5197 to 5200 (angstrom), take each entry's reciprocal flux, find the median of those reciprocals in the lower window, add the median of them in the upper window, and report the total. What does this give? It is 0.154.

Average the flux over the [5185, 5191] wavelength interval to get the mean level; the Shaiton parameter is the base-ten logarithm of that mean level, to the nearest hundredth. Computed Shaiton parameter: 1.14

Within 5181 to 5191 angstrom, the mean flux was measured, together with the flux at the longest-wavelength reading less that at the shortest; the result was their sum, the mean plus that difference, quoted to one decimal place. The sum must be 15.2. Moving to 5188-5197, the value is 12.3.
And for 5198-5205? 14.5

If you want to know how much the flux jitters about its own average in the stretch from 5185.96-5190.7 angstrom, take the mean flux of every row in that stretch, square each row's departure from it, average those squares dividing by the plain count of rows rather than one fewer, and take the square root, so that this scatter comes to 1.1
